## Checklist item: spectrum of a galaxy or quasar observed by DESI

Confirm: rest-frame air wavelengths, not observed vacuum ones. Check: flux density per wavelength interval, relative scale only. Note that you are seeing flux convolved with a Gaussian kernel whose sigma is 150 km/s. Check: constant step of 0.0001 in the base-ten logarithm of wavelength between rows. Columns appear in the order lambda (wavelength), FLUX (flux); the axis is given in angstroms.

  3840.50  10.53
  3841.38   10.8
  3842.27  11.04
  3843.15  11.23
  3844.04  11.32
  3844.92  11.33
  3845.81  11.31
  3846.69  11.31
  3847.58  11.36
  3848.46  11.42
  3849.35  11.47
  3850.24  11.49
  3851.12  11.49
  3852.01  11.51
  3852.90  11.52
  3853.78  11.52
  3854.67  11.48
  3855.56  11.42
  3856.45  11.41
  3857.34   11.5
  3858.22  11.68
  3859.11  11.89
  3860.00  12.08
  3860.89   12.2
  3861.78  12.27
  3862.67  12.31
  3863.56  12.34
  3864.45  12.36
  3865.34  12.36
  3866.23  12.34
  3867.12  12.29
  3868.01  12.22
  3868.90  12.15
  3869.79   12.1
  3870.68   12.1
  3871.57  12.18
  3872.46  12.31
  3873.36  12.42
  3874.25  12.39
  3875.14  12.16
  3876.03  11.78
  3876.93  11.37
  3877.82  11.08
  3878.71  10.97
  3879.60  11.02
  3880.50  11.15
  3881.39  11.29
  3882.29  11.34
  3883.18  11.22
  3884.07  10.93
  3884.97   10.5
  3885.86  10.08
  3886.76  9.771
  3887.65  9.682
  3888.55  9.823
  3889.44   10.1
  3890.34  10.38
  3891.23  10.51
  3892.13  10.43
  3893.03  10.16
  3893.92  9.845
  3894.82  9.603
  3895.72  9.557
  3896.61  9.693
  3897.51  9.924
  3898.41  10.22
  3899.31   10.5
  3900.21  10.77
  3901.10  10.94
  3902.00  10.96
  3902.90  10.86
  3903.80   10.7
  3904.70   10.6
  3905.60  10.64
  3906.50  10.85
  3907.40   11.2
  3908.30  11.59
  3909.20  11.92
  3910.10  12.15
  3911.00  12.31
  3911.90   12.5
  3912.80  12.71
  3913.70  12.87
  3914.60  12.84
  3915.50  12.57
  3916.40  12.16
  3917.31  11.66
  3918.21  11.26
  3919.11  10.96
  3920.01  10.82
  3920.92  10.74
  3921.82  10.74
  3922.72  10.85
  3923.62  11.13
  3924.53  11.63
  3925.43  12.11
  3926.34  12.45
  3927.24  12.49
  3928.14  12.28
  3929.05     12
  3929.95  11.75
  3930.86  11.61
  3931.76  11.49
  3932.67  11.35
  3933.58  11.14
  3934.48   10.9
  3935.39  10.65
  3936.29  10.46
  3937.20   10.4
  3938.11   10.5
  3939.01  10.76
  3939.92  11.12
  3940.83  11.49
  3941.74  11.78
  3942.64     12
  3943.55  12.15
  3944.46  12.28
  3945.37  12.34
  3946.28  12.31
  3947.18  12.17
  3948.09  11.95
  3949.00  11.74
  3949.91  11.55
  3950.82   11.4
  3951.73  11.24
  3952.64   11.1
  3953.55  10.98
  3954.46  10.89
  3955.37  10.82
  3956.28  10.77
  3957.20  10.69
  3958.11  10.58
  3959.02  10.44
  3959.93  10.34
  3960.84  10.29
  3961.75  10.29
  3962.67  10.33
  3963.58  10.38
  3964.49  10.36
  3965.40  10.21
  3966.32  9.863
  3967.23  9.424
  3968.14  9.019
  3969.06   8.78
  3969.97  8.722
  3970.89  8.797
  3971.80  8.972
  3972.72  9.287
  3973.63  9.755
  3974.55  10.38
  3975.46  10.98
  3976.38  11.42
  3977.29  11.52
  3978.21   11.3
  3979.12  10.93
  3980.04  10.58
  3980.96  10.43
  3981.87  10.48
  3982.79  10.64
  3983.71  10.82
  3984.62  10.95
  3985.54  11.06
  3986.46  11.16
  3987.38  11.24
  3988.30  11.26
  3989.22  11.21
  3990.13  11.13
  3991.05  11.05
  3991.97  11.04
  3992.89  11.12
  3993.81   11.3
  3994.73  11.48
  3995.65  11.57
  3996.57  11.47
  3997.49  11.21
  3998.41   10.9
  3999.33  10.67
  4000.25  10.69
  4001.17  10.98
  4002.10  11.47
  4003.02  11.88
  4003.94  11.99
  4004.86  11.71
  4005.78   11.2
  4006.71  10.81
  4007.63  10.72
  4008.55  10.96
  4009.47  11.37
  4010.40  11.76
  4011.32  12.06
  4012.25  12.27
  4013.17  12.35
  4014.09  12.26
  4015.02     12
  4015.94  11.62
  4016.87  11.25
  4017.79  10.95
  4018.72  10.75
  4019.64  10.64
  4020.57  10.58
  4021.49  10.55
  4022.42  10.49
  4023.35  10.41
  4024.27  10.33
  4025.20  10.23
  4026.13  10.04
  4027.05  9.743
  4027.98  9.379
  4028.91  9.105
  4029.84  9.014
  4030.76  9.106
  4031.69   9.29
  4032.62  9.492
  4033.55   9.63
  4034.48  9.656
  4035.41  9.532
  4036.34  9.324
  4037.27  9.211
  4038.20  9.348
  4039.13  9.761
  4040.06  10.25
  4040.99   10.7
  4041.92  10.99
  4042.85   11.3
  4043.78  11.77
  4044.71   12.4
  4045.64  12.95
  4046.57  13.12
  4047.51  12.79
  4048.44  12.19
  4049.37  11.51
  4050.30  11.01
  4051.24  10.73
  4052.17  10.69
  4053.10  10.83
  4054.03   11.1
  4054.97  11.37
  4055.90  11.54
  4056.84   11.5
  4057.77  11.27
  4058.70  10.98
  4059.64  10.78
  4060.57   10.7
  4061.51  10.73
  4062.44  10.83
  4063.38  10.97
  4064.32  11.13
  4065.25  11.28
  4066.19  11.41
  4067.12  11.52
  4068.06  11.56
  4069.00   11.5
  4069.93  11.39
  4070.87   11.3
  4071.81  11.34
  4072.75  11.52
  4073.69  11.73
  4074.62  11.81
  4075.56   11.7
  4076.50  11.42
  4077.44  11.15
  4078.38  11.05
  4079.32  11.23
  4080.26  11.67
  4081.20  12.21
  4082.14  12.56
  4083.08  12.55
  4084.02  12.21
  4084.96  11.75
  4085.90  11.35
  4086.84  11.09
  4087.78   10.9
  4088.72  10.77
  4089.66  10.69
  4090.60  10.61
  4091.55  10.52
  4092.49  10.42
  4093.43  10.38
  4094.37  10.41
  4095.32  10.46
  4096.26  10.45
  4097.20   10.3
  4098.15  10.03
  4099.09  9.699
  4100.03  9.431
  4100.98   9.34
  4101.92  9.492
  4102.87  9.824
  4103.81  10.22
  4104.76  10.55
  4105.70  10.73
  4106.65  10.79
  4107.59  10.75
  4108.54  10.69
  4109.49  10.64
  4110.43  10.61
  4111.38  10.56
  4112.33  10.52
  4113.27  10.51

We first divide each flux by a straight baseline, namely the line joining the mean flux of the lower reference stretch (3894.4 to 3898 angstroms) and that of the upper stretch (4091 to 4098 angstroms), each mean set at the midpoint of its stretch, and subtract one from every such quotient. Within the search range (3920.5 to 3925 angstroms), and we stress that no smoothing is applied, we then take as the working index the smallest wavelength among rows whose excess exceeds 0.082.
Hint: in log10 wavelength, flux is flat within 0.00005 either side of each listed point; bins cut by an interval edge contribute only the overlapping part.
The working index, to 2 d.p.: 3920.92 angstroms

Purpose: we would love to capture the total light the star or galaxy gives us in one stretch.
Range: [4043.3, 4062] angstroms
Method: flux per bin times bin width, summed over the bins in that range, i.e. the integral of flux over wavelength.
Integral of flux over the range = 215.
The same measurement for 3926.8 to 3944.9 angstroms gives 207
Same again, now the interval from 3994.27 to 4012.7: 209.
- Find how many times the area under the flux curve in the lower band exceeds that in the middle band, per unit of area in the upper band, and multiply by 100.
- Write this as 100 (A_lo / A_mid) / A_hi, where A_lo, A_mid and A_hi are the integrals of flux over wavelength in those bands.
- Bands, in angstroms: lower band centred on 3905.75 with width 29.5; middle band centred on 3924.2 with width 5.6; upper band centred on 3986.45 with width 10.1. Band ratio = 5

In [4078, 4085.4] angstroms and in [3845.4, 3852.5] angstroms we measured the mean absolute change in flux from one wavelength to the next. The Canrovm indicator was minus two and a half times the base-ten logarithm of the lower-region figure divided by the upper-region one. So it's 2.7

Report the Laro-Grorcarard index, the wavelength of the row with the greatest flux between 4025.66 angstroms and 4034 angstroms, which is 4026.13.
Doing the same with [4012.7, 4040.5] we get 4013.17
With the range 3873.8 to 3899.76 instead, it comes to 3874.25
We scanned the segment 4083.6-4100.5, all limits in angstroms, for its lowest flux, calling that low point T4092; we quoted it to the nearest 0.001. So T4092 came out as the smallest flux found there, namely 9.431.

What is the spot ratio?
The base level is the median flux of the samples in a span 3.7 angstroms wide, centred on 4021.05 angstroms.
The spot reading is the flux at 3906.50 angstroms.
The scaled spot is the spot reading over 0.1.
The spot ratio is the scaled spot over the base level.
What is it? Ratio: 10.3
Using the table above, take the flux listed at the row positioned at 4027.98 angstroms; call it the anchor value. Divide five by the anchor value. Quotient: 0.533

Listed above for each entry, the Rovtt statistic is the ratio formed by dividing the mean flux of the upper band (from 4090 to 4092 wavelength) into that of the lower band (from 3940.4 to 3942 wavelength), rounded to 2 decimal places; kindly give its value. 1.10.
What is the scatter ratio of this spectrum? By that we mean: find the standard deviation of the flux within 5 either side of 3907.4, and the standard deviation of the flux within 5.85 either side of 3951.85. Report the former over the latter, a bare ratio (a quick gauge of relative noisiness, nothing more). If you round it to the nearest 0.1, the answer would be 1.3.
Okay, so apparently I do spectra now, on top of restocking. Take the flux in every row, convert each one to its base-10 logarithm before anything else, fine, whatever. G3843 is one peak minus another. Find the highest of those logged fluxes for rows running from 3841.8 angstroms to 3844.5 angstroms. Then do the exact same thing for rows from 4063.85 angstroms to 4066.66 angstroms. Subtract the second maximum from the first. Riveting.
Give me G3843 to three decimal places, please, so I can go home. -0.003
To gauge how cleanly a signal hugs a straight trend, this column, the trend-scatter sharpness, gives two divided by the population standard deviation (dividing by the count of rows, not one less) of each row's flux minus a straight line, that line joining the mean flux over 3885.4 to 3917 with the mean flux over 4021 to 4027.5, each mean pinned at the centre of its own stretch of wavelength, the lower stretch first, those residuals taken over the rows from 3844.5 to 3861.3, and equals 7.6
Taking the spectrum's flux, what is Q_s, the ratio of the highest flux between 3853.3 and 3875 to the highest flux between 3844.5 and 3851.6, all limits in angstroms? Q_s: 1.08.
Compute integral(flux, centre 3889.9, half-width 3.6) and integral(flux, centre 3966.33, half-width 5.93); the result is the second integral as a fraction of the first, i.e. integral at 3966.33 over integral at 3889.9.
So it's 1.6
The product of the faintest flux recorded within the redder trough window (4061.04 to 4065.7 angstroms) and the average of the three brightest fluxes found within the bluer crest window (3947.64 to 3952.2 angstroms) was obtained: 126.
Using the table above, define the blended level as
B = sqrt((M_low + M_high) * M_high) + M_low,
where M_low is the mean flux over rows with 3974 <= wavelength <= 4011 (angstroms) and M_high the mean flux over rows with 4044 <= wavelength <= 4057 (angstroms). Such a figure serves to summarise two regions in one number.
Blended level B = 27.5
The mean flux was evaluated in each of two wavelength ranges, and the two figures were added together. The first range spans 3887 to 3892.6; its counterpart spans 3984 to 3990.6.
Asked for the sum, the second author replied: 21.3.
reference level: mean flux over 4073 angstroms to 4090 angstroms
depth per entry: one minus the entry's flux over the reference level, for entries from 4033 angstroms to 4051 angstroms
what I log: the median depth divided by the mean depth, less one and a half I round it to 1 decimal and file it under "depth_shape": -0.6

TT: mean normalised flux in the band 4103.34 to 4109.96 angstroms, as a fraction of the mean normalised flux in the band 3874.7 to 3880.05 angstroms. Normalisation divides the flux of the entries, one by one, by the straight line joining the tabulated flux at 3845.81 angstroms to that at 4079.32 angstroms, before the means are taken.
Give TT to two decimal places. 0.94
